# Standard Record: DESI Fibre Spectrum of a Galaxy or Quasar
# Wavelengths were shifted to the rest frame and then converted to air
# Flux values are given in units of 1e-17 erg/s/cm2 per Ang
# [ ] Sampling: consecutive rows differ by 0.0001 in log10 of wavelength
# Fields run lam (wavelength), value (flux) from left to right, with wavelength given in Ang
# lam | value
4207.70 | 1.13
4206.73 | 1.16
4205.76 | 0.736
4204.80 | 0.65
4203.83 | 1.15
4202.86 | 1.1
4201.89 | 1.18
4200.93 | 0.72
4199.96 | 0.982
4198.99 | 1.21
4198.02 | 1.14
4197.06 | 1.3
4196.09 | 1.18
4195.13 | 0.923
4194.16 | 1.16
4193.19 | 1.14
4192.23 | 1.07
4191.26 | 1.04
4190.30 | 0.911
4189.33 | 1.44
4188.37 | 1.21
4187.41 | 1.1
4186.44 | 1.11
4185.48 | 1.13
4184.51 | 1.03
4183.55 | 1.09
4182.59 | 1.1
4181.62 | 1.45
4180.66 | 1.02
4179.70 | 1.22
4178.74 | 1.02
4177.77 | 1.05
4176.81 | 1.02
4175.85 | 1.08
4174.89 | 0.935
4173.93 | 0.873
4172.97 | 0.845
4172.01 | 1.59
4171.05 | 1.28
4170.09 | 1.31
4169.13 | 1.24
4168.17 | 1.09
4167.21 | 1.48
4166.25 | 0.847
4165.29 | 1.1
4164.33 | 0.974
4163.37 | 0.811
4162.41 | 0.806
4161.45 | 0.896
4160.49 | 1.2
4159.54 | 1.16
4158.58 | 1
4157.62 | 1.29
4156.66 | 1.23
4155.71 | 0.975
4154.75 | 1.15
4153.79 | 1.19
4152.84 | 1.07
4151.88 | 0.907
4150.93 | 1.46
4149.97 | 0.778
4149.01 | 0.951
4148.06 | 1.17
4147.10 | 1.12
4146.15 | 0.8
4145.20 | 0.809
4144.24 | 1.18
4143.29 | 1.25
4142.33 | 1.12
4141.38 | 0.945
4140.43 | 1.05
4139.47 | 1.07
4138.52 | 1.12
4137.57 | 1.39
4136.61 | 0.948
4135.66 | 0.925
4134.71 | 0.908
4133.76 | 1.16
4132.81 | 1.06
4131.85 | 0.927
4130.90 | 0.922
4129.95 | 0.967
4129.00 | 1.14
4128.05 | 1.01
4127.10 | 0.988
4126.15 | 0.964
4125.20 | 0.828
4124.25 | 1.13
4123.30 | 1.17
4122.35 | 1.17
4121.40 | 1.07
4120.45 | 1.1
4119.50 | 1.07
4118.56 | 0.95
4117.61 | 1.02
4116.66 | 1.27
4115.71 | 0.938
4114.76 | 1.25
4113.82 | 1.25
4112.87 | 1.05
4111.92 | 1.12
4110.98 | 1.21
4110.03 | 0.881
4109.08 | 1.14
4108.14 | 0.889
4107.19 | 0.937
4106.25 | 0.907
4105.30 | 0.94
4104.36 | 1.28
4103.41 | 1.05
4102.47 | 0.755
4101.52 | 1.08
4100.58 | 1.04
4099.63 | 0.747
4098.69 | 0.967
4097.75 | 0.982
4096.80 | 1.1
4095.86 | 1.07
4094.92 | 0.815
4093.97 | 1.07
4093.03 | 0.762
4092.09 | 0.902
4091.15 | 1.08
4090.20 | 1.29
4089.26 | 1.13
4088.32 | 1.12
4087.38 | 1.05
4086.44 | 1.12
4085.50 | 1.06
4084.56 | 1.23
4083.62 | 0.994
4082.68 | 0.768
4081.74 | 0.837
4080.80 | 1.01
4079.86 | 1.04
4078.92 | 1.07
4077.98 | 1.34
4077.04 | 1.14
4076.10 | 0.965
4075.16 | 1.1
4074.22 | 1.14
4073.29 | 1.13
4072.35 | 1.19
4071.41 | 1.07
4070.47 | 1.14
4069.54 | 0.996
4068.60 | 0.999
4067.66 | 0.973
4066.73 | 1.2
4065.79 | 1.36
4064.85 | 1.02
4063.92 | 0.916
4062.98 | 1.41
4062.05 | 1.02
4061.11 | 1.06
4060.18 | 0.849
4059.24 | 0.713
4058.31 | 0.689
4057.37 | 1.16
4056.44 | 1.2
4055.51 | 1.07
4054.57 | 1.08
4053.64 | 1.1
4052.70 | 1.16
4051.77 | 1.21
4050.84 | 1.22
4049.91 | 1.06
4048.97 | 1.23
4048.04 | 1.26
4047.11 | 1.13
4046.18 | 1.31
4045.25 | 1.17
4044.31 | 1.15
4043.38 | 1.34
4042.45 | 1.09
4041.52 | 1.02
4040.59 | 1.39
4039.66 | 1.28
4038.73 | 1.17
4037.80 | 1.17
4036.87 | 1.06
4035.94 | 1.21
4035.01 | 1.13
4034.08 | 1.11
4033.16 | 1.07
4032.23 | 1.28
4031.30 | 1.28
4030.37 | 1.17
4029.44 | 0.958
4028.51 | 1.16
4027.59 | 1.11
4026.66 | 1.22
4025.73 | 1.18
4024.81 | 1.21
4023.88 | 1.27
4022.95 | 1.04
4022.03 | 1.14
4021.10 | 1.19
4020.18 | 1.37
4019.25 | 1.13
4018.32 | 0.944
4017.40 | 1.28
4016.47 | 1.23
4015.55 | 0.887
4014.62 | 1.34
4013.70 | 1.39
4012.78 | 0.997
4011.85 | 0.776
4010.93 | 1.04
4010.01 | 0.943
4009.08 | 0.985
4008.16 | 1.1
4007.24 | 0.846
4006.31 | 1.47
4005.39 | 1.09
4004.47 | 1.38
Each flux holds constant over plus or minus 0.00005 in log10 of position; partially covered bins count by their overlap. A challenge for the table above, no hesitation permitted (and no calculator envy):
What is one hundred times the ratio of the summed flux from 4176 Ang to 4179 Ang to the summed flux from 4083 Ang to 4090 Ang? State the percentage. 40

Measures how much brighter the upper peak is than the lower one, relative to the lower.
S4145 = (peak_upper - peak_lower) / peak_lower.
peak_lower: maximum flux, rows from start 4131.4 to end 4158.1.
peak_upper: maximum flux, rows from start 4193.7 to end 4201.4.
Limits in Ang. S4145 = -0.11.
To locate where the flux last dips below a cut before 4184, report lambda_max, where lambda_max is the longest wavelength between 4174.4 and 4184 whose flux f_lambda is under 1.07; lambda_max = 4180.66 Ang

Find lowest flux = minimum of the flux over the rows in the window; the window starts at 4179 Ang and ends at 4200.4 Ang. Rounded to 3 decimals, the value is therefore 0.911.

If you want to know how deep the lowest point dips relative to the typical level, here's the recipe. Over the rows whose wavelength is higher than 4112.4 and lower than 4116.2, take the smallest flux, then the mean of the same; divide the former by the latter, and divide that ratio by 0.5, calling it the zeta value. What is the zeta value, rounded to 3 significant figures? 1.67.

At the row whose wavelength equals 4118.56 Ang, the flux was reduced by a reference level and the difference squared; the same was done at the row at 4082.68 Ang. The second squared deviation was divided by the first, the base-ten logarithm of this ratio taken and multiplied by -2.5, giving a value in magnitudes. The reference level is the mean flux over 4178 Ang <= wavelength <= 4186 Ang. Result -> -1.5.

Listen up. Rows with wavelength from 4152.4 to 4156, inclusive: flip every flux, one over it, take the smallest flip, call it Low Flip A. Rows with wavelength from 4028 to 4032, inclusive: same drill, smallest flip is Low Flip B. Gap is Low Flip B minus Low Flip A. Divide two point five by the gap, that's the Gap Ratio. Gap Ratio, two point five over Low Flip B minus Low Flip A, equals -42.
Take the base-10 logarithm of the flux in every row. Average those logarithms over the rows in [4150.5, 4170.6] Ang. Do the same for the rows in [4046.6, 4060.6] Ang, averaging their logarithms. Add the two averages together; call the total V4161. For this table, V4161 0.061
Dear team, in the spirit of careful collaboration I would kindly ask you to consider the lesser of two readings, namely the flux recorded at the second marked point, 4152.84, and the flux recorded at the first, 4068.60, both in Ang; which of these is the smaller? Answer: 1.00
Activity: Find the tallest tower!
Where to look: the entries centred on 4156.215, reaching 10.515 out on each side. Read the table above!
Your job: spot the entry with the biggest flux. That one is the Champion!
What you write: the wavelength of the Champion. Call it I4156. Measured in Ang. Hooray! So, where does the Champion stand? 4150.93 Ang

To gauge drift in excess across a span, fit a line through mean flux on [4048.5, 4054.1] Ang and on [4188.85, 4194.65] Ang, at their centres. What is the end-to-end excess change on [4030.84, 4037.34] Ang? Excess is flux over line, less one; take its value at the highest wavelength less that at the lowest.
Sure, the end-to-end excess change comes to -0.19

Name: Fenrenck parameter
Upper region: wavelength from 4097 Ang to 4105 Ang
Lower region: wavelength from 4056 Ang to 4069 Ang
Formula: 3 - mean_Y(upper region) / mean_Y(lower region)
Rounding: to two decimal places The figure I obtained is 2.05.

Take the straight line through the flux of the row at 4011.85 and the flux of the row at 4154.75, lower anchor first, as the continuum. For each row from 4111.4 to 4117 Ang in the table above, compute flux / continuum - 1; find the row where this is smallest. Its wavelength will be 4115.71 Ang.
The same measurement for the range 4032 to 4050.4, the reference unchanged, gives 4041.52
